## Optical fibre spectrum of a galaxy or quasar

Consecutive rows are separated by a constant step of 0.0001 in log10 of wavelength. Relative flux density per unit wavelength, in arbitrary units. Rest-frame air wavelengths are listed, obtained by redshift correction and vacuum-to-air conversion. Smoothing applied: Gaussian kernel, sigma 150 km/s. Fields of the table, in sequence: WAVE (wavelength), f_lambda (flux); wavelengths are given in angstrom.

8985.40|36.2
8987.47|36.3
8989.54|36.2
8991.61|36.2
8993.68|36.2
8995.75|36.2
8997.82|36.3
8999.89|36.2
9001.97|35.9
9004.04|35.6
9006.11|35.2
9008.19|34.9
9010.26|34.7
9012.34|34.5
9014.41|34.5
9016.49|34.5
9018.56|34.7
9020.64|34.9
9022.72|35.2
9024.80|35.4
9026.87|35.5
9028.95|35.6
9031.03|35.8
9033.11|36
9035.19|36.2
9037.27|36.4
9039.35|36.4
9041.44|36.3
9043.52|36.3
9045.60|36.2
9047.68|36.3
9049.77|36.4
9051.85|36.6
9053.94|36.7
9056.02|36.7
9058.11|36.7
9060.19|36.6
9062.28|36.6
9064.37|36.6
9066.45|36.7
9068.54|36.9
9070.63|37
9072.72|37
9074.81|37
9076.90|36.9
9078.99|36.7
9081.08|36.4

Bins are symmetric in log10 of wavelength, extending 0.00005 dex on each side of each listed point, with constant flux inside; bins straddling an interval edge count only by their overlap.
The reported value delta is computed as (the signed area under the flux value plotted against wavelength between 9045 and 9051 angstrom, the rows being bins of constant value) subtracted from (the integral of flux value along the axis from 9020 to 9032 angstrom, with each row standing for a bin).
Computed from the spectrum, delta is 207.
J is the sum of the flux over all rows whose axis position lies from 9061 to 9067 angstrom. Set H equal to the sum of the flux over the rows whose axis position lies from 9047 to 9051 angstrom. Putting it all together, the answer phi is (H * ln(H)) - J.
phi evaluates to 202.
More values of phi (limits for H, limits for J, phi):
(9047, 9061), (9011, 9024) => 1211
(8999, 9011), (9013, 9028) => 894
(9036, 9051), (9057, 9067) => 1225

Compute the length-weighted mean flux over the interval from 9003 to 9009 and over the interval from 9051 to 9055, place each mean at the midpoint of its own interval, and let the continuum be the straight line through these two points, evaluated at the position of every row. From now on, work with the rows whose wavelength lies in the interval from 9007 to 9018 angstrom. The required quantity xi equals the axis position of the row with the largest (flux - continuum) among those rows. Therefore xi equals 9008.19 angstrom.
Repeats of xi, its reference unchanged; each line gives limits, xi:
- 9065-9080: 9070.63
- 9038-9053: 9039.35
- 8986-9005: 8987.47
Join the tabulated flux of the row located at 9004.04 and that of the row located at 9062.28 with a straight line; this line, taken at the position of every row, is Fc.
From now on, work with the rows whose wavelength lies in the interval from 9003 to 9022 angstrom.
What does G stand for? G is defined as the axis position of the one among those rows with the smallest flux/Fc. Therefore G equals 9016.49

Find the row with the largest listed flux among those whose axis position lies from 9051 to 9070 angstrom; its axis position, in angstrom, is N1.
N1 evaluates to 9068.54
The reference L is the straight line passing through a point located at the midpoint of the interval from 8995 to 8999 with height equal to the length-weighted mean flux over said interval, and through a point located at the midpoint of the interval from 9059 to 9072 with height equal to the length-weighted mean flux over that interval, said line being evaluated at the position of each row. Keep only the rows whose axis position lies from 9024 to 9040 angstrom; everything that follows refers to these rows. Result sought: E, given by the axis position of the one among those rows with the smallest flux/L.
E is 9024.80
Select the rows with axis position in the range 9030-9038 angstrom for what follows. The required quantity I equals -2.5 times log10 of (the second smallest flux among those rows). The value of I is -3.89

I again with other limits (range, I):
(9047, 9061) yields -3.90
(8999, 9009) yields -3.87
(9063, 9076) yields -3.91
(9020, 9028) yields -3.87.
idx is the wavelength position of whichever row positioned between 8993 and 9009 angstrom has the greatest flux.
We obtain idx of 8997.82 angstrom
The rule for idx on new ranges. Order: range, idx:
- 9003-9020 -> 9004.04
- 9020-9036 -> 9035.19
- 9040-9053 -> 9051.85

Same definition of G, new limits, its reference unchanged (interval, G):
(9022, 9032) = 9022.72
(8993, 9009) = 9008.19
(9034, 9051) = 9045.60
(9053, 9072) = 9064.37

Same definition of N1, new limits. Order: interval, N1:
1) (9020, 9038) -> 9037.27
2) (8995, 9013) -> 8997.82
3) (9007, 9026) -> 9024.80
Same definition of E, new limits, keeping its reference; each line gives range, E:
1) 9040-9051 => 9045.60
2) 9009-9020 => 9016.49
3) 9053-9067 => 9064.37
